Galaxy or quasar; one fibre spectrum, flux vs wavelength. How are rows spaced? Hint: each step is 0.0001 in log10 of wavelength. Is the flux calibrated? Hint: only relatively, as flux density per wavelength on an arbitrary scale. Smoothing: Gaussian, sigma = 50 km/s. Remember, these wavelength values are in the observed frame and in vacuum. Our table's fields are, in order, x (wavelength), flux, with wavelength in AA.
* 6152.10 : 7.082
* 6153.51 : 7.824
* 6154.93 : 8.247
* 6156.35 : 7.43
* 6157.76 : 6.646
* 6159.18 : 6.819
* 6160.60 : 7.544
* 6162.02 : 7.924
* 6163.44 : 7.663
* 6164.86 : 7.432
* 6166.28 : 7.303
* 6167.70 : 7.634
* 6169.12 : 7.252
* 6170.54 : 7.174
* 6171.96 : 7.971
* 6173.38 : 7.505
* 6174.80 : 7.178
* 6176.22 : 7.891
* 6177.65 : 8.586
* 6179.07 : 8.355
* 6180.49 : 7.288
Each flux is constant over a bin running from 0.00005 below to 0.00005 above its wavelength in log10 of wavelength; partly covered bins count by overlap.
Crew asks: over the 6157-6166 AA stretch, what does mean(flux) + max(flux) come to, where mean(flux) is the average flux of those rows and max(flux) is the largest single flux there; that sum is 15.3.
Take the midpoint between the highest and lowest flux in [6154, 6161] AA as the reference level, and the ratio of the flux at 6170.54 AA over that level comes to 0.96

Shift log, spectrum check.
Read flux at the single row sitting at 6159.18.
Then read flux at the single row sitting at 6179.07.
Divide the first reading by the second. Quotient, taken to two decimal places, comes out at 0.82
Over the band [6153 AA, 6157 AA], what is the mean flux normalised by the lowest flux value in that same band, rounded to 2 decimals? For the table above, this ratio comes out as 1.05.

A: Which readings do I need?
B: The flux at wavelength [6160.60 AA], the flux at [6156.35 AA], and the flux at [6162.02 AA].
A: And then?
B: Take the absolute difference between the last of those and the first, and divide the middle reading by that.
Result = 20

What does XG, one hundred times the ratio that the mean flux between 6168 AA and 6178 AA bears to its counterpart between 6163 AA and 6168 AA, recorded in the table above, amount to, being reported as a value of 102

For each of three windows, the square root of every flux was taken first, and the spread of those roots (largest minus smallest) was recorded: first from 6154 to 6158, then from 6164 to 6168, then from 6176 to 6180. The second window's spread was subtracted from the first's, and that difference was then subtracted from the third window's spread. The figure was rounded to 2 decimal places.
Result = -0.11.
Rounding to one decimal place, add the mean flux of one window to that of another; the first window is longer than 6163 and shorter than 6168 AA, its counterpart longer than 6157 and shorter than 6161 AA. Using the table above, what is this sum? 14.5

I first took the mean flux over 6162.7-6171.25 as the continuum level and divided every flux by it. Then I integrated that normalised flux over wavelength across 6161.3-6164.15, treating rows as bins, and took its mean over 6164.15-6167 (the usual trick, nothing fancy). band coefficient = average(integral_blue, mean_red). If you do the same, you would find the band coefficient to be 1.99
